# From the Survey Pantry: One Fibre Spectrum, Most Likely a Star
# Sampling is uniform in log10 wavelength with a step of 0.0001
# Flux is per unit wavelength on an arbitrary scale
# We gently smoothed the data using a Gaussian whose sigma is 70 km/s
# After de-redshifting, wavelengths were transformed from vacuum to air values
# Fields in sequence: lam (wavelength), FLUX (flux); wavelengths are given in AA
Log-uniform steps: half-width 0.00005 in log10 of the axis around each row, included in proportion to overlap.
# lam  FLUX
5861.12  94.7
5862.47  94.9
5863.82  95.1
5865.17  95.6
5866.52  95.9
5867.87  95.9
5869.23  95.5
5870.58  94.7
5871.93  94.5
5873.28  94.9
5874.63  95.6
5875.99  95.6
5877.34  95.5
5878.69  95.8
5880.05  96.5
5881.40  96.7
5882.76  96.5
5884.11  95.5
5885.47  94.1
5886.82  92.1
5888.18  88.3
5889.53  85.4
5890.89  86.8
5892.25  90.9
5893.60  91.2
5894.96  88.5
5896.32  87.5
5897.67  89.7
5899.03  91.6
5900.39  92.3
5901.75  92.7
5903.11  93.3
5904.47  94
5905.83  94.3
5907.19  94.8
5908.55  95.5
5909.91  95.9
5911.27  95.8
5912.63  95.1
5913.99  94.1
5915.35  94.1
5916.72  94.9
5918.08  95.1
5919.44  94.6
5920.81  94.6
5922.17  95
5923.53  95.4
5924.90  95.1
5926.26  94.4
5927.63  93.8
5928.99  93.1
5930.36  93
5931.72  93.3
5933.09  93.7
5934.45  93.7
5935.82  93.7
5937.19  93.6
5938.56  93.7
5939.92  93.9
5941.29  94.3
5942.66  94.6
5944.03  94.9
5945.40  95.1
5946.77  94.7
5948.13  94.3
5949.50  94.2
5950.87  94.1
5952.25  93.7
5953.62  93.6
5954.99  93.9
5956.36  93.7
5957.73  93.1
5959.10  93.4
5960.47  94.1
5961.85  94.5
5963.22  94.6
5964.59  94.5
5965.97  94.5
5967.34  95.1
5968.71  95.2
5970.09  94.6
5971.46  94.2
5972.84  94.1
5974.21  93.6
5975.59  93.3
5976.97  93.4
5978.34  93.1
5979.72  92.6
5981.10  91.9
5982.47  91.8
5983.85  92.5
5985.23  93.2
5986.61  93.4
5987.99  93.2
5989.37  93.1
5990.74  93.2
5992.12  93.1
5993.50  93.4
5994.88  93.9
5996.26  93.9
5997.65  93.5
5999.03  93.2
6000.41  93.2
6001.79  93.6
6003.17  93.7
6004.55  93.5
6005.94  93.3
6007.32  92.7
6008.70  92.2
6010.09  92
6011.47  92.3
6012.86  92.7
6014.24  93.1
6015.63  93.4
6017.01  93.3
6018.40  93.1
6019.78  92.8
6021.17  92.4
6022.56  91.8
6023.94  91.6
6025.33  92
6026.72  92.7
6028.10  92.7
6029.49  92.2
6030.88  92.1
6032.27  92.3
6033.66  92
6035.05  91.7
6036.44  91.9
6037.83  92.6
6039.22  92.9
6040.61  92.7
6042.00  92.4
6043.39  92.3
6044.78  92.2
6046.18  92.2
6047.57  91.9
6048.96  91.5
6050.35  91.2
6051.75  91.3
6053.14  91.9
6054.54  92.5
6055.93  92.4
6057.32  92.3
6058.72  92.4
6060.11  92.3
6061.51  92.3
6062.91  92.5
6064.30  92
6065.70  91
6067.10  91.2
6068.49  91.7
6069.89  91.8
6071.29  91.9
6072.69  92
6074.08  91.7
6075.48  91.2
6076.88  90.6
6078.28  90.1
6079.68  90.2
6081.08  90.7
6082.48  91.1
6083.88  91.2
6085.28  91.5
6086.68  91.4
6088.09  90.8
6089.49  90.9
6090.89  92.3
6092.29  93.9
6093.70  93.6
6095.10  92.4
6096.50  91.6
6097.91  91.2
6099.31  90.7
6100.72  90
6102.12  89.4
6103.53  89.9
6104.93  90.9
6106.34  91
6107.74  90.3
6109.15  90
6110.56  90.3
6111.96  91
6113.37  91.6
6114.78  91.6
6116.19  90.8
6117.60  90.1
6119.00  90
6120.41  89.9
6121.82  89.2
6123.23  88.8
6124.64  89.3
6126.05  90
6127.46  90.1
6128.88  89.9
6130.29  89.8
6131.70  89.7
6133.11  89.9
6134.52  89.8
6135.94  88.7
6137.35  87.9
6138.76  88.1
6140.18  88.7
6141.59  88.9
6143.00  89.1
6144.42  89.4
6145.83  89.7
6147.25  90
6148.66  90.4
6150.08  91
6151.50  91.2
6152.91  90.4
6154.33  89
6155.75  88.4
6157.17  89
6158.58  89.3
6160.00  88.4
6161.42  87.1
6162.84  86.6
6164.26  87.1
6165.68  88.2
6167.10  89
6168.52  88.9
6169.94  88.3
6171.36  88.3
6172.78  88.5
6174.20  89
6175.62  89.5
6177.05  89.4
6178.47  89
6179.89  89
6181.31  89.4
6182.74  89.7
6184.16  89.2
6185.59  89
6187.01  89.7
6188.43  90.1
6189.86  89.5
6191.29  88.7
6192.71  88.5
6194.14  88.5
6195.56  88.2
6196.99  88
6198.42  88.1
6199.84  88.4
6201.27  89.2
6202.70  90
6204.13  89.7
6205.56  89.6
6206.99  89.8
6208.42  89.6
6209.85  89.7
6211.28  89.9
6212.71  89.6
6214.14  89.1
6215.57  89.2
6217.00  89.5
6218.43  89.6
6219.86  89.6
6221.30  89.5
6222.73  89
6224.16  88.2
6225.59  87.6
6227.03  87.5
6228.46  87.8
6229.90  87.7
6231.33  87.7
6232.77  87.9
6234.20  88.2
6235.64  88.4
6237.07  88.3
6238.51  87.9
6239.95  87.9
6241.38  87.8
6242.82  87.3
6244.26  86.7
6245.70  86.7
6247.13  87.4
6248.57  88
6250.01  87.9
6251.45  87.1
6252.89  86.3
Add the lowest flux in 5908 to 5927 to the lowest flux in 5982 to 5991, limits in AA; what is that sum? 186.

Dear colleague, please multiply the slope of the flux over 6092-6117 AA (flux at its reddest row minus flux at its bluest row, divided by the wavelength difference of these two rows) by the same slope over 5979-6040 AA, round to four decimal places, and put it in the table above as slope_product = -0.0007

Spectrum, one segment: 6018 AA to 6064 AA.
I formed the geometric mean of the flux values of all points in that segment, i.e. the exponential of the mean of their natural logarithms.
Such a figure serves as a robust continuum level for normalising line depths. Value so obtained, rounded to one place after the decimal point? 92.2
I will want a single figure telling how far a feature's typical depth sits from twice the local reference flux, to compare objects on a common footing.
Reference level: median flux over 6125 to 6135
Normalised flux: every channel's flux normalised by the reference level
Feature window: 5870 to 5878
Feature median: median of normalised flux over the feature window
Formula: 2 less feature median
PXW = 0.941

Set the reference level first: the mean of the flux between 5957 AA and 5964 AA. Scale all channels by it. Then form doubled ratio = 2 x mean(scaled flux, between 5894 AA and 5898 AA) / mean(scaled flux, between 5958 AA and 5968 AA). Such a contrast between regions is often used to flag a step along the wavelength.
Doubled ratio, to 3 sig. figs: 1.88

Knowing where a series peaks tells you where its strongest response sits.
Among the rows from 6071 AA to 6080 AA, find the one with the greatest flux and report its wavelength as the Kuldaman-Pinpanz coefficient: 6072.69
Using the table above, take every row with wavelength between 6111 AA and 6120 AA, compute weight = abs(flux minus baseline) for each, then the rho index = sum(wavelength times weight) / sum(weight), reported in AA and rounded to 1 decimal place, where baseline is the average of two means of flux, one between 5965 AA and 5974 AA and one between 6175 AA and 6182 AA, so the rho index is 6116.6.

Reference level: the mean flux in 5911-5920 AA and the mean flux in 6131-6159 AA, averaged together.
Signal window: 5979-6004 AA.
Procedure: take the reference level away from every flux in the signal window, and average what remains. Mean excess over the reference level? 1.0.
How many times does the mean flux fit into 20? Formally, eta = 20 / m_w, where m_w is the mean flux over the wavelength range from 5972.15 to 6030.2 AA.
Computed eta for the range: 0.215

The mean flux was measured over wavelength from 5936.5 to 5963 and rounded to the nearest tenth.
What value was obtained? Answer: 94.1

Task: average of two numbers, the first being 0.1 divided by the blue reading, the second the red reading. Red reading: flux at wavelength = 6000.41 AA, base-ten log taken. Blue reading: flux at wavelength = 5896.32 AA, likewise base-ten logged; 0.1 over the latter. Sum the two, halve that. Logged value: 1.010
